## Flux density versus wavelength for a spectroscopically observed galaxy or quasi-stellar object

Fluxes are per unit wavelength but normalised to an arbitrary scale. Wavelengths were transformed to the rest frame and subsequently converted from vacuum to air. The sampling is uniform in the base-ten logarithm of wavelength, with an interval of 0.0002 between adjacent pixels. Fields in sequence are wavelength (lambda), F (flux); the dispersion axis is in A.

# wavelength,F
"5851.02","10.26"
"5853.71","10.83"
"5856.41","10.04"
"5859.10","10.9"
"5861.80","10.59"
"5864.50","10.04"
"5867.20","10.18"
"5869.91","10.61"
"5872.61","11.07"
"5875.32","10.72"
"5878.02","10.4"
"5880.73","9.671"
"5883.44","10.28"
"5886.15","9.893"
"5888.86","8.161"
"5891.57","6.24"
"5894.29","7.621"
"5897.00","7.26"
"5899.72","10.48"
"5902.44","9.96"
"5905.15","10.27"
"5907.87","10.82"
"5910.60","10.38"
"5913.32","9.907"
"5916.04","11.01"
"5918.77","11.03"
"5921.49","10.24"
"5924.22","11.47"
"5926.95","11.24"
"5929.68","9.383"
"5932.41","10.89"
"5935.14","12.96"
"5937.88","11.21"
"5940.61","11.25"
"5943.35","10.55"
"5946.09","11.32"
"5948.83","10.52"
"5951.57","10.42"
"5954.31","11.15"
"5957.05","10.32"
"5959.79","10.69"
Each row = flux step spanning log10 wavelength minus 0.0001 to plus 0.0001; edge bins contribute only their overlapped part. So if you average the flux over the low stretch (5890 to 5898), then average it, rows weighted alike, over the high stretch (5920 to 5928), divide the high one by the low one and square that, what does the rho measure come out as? 2.4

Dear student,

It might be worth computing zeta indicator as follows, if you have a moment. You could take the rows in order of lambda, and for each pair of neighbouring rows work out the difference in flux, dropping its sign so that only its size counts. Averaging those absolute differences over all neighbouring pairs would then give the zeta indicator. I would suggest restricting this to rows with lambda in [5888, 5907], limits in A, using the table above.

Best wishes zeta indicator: 1.3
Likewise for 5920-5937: 1.4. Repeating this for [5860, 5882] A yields 0.4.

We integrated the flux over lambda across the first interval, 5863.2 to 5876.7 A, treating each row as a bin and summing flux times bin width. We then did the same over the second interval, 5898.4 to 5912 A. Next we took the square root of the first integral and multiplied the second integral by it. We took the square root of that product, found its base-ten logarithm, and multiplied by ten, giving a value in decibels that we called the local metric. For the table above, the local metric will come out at 16.1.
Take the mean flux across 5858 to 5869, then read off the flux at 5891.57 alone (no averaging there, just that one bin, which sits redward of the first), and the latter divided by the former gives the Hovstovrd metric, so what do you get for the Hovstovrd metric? 0.60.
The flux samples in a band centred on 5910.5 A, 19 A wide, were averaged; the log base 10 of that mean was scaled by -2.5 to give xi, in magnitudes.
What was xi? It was -2.55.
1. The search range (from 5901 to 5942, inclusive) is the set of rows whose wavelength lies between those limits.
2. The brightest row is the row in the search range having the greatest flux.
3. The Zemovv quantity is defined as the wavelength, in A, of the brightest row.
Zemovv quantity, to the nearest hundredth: 5935.14 A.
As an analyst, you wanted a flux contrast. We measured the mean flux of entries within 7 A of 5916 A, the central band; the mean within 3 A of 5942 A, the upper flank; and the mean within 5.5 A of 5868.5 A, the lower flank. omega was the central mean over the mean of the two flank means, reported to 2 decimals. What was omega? 0.98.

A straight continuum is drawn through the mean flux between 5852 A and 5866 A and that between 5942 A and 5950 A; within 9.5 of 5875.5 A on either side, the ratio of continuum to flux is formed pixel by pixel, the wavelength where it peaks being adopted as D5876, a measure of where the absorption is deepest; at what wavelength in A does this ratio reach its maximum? 5880.73 A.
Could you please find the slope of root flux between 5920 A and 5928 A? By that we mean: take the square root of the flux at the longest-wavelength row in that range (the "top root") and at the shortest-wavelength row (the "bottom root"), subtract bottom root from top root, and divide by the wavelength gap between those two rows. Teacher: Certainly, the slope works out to 0.028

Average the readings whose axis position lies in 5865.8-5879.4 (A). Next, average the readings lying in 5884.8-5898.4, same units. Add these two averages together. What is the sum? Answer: 18.4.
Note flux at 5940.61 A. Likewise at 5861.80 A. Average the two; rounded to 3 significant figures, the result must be 10.9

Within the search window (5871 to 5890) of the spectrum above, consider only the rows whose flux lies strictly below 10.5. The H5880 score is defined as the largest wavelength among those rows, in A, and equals 5888.86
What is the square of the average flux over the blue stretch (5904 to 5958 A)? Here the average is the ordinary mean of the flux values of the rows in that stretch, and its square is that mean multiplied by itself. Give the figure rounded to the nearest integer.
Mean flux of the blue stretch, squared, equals 117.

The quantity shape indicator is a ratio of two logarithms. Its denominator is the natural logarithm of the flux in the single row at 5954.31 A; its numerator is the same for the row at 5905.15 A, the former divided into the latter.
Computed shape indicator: 0.97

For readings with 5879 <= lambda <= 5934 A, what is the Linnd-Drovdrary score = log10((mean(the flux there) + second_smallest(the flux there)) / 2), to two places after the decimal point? 0.93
